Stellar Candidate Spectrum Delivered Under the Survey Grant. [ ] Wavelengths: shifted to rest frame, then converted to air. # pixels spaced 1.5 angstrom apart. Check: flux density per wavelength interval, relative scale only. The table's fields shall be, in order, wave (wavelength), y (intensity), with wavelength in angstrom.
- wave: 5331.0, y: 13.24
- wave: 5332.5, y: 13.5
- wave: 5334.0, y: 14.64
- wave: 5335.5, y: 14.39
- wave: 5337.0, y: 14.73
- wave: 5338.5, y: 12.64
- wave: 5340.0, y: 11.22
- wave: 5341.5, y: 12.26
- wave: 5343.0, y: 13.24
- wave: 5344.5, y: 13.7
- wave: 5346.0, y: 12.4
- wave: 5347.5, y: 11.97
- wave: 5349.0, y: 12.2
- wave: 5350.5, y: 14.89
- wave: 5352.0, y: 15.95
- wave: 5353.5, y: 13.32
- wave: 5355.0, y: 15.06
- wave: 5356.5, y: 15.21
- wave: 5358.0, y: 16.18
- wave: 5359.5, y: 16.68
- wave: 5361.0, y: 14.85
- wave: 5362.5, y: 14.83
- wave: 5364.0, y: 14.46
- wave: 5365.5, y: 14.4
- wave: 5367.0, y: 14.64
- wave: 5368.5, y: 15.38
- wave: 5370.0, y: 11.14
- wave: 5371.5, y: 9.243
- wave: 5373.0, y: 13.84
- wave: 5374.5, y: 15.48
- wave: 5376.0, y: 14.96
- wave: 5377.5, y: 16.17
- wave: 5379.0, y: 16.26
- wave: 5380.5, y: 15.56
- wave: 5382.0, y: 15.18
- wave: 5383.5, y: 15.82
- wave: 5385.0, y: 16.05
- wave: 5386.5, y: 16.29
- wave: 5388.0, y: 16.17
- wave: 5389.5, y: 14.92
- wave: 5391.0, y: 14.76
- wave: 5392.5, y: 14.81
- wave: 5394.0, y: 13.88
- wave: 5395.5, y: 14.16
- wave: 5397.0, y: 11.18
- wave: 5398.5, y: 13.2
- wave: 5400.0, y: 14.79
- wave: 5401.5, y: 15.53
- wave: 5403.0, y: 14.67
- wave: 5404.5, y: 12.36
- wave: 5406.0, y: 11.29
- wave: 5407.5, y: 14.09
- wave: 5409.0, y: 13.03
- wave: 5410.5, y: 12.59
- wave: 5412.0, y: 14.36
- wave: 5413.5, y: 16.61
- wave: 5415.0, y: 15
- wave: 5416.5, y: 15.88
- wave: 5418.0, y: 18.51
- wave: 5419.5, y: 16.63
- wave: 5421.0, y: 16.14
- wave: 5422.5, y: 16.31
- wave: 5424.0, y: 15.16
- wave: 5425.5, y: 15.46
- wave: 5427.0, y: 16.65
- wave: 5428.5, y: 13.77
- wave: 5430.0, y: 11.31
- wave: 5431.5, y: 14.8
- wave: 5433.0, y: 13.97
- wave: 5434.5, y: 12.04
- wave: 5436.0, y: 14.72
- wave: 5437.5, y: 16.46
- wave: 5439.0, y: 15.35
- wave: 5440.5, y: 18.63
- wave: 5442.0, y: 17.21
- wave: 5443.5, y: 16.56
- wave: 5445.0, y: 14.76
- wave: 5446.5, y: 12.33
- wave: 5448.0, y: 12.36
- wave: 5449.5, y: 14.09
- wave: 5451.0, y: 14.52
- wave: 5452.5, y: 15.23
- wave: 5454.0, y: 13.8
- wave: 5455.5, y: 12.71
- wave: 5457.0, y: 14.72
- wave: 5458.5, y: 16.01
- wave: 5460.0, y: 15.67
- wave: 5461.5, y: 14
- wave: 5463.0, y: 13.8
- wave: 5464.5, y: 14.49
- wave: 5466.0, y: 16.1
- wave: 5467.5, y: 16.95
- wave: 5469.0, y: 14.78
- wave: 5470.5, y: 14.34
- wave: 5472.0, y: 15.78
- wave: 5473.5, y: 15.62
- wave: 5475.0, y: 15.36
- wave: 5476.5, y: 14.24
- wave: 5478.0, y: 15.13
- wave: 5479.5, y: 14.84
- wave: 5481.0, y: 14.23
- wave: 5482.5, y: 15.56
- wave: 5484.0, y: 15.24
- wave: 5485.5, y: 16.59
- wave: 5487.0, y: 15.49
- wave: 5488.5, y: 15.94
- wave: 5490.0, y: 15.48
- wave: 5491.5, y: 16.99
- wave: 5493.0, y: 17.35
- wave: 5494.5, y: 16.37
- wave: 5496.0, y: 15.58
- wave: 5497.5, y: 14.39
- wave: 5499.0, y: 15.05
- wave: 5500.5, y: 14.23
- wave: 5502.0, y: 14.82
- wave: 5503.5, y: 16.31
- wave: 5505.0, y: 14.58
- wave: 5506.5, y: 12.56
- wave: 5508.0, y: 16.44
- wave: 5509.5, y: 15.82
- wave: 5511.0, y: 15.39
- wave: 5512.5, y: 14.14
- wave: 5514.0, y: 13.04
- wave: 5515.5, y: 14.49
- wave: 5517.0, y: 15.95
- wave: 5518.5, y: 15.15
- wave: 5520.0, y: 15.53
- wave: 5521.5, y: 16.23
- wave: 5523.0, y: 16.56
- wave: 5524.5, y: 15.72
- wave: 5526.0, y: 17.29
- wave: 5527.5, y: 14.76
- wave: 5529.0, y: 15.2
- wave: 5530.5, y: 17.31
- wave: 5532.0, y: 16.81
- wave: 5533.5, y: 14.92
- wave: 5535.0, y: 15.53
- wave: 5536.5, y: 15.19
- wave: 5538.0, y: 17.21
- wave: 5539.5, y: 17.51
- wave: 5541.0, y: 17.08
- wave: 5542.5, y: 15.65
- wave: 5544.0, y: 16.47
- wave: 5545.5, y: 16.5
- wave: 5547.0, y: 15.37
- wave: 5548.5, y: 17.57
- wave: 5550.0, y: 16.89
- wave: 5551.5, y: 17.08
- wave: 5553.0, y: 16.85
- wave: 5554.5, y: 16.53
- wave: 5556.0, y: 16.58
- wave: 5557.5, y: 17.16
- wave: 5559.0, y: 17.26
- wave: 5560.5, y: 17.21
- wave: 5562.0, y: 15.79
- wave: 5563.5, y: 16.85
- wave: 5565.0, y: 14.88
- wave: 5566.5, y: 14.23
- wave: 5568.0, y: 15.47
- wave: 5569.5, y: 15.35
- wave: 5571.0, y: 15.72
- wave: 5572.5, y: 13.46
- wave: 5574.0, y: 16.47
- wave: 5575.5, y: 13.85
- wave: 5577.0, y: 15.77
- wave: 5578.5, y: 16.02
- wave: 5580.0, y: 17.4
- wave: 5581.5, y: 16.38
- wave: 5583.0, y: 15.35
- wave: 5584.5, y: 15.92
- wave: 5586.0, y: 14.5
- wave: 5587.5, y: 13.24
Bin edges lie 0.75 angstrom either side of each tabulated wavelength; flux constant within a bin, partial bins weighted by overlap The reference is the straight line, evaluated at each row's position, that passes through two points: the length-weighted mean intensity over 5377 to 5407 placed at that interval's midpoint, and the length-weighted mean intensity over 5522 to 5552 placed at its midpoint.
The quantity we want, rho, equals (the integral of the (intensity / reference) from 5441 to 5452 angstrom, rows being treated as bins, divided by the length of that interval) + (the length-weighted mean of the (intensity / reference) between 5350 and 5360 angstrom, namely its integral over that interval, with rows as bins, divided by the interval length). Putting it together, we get 2.04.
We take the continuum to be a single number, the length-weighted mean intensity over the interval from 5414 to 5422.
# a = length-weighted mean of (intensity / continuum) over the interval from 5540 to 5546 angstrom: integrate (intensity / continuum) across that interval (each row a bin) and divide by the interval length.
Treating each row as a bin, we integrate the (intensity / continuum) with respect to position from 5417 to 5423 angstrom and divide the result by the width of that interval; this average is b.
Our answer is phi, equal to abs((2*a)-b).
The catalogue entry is 0.98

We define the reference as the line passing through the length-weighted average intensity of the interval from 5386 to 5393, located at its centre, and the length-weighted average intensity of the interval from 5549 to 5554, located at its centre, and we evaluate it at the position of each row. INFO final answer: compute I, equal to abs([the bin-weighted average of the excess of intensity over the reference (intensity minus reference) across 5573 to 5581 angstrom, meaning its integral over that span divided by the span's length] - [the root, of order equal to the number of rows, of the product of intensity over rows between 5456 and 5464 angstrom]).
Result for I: 16.2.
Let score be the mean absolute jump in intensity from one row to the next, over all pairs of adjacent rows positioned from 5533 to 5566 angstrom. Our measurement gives 0.8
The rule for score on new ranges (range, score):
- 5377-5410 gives 1.0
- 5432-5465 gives 1.4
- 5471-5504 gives 0.8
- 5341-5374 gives 1.3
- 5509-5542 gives 1.0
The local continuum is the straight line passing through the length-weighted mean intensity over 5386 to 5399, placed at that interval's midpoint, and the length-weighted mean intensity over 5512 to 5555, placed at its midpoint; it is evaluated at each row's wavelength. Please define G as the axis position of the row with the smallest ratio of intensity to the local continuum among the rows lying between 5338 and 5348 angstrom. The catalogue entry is 5340.0 angstrom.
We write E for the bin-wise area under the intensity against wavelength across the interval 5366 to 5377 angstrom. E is 150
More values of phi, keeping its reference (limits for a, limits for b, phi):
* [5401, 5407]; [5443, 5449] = 0.79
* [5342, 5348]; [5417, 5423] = 0.54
